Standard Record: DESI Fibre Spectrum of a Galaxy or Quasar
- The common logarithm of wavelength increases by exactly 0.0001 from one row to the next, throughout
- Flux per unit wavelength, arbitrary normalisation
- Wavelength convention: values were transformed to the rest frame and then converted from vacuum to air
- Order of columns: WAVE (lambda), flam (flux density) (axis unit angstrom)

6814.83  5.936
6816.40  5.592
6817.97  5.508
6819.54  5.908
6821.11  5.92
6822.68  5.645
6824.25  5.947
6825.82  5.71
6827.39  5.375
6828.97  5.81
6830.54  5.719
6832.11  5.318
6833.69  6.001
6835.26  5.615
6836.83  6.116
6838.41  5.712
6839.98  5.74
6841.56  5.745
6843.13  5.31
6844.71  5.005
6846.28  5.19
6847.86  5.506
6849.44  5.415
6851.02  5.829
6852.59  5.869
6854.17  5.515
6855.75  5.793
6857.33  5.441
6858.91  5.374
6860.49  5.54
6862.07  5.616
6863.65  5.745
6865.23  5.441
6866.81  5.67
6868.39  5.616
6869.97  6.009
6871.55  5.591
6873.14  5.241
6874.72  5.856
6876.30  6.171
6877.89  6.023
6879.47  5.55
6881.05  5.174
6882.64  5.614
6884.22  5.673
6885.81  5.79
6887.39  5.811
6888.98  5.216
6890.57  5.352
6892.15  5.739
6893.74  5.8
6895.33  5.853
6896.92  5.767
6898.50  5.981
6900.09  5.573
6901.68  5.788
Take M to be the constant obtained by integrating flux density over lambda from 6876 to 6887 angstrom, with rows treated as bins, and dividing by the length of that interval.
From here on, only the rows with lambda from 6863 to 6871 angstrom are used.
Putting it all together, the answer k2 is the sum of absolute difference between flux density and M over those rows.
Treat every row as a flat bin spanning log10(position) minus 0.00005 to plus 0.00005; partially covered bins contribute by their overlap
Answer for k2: 0.7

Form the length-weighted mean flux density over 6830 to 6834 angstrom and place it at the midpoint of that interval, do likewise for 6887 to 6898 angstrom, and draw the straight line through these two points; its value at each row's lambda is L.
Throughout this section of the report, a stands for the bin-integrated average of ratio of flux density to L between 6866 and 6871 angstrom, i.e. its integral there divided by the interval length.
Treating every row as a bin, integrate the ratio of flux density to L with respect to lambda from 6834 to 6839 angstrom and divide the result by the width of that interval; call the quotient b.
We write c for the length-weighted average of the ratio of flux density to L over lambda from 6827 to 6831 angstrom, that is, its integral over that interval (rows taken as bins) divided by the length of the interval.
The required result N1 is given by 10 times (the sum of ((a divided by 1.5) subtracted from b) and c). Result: 13.6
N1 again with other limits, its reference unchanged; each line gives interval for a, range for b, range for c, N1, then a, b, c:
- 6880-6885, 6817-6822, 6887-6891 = 13.4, 0.973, 1.02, 0.96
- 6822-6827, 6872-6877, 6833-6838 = 13.8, 1.020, 1.02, 1.05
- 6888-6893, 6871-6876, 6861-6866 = 13.4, 0.964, 1.00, 0.99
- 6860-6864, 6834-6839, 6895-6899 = 14.1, 0.998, 1.04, 1.04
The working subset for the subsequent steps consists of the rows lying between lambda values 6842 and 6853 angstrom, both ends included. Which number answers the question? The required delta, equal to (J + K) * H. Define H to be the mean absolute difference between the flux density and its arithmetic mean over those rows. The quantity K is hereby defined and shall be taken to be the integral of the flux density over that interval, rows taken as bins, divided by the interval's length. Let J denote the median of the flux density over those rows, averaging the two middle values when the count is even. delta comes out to 2.68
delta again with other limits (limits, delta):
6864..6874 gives 1.91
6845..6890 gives 2.27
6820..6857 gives 2.51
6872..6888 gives 2.74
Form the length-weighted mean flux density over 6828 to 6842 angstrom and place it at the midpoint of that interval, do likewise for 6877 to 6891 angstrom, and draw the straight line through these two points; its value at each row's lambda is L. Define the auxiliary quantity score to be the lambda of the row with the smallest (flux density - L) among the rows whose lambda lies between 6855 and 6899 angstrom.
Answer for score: 6881.05 angstrom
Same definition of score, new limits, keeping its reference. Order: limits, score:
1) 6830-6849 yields 6844.71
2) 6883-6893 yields 6888.98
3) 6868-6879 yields 6873.14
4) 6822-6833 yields 6832.11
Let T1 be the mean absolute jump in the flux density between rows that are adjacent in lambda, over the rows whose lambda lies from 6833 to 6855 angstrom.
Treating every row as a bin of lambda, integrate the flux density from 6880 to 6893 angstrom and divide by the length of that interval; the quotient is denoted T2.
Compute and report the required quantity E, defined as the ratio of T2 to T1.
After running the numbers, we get 21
